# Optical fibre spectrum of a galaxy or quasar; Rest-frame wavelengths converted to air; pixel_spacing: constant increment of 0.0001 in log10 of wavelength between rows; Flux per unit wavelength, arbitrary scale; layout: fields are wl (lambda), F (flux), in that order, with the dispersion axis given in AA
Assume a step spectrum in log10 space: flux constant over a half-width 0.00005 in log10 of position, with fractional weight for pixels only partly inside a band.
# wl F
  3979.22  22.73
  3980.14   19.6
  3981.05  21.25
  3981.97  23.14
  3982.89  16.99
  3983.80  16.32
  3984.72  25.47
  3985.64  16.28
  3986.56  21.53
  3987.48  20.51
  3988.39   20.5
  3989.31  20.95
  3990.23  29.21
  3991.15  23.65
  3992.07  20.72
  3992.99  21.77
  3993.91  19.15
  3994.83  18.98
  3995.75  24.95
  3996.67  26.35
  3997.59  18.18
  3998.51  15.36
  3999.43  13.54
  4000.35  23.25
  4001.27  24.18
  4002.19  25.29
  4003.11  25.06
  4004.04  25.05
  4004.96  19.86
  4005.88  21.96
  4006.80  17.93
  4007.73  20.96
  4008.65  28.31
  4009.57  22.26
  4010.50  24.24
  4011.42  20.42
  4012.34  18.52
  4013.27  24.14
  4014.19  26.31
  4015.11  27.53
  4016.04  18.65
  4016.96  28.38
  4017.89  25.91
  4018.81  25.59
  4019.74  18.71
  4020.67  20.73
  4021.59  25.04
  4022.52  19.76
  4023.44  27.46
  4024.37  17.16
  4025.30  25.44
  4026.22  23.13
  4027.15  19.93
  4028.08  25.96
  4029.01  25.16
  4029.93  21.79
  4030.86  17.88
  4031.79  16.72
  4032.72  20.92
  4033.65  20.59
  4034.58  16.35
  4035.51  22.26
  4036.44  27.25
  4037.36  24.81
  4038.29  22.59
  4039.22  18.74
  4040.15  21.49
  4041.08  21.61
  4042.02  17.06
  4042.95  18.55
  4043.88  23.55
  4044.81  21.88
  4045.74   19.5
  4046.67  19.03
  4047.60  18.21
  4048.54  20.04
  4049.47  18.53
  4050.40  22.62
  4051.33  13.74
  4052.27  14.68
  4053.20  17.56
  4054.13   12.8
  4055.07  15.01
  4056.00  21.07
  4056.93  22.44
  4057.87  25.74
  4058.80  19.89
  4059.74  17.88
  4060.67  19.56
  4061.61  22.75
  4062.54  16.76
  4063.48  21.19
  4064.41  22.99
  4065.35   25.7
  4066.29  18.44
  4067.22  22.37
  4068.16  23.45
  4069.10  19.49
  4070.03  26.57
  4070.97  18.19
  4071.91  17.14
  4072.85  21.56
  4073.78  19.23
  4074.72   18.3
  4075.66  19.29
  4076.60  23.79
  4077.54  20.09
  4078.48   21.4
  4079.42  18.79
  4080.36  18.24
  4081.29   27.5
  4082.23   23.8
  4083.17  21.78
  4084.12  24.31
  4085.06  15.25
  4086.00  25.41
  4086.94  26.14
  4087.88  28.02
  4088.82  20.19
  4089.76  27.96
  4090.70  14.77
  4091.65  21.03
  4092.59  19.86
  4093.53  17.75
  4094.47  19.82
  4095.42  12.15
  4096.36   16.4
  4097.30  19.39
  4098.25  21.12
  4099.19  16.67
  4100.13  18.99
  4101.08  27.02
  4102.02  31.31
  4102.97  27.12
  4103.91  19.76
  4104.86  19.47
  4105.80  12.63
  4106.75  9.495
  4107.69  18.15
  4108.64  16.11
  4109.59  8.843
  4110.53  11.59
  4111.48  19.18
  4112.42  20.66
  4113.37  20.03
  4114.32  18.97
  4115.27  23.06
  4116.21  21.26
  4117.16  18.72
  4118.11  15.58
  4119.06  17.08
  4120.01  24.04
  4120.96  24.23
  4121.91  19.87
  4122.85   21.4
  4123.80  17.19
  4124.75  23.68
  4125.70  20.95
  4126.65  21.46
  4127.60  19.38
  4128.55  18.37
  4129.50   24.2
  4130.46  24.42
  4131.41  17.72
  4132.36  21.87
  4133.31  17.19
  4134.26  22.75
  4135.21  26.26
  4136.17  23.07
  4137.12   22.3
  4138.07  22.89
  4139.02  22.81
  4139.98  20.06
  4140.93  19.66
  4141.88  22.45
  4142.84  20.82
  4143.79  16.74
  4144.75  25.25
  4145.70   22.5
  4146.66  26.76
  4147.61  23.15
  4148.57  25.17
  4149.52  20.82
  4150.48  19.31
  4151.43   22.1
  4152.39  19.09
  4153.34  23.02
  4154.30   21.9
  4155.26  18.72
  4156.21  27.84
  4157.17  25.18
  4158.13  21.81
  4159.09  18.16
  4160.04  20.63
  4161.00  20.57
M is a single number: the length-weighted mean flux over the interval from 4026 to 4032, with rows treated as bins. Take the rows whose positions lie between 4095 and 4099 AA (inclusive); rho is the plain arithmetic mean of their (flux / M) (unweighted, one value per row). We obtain 0.80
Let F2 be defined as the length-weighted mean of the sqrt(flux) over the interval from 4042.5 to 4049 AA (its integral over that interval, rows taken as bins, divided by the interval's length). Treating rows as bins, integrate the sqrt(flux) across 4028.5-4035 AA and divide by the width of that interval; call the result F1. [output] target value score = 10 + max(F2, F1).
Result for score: 14.5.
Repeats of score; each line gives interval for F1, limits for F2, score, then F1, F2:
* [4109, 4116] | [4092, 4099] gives 14.2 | 4.2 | 4.24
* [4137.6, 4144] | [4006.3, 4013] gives 14.7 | 4.6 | 4.66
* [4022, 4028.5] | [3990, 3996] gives 14.7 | 4.7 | 4.71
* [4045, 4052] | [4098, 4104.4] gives 14.8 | 4.3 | 4.79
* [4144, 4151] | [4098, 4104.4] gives 14.8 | 4.8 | 4.79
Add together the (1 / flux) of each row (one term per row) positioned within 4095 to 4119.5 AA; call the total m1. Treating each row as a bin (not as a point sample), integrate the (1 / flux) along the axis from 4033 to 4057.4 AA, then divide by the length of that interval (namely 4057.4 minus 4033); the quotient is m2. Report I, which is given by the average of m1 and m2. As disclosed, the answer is 0.79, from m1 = 1.53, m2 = 0.0524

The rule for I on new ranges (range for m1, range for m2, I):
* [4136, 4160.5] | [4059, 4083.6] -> 0.62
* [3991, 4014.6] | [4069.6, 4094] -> 0.63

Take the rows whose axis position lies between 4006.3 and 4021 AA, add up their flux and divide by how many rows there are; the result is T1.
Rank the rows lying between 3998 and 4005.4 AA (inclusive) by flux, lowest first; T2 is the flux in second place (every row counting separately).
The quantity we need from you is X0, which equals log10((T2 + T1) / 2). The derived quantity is 1.28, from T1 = 23.0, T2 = 15.36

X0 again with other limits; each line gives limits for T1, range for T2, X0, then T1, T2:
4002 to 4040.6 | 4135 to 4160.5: 1.31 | 22.5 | 18.16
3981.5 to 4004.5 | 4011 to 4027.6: 1.30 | 21.5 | 18.52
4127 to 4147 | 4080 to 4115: 1.19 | 21.8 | 9.495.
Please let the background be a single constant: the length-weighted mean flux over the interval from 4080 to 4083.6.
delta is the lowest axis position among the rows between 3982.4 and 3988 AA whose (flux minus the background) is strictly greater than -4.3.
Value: 3984.72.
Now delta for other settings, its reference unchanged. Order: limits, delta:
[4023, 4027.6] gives 4023.44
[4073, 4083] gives 4073.78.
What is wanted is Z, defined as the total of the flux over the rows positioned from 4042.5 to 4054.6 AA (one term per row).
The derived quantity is 241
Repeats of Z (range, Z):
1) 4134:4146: 288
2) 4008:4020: 309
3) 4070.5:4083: 267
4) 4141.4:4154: 287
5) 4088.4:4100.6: 246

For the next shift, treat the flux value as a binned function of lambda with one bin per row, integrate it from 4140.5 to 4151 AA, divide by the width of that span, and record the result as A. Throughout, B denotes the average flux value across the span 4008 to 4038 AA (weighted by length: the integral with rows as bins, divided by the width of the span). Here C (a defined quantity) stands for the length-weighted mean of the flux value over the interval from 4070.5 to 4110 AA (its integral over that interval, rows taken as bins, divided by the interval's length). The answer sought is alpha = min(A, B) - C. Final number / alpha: 2.0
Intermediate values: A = 22.1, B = 22.7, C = 20.1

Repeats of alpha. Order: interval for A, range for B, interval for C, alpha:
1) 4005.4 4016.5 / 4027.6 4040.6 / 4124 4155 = -0.1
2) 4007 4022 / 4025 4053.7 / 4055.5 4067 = -0.7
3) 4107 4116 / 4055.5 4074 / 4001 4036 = -5.2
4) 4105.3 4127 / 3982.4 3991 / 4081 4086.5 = -4.4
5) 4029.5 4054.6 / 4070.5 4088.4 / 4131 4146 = -1.9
